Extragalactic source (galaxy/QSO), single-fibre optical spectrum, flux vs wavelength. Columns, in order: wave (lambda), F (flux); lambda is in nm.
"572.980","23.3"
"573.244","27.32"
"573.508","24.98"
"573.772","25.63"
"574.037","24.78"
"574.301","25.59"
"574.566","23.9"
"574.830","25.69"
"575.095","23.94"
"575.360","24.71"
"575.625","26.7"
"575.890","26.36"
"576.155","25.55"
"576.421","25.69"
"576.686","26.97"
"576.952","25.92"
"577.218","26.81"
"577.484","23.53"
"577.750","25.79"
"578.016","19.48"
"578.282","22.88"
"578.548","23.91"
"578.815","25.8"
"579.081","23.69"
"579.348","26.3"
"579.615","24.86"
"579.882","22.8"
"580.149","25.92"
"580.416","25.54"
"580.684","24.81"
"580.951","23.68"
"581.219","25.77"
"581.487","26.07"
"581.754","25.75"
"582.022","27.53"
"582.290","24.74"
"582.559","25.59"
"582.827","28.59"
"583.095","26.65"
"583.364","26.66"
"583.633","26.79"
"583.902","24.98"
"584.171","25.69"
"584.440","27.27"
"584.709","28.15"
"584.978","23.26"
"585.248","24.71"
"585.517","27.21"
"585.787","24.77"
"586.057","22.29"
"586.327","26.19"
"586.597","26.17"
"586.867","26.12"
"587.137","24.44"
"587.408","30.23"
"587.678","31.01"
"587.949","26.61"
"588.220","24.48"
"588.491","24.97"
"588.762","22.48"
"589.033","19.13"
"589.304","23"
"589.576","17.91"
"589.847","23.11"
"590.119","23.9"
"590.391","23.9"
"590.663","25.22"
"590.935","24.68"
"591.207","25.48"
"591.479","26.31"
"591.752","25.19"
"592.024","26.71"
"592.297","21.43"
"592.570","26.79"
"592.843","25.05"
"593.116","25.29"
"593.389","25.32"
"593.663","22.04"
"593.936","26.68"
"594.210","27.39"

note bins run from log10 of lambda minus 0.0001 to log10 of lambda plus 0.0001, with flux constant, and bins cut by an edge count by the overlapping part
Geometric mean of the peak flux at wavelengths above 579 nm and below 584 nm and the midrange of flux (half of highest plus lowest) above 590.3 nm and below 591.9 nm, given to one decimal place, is 26.8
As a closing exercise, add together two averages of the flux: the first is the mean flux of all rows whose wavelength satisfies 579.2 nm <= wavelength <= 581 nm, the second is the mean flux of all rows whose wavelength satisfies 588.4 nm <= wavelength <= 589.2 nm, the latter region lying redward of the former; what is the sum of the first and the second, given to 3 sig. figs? 47.0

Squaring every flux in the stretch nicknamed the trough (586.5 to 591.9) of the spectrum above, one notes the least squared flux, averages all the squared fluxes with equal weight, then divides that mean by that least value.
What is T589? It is 1.93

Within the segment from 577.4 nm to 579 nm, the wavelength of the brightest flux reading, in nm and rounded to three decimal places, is 578.815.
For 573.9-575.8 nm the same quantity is 575.625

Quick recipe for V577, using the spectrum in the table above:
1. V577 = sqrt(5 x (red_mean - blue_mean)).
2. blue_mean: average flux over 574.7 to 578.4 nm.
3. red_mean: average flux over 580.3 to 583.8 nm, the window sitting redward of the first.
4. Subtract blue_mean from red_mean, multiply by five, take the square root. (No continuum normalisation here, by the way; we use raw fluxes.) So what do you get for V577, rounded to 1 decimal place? 2.2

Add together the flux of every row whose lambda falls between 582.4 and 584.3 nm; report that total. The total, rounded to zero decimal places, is 185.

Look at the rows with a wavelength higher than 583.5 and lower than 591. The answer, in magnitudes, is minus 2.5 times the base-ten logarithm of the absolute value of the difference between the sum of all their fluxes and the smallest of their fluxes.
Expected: -7.08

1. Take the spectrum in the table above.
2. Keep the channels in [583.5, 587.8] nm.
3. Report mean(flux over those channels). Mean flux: 26.2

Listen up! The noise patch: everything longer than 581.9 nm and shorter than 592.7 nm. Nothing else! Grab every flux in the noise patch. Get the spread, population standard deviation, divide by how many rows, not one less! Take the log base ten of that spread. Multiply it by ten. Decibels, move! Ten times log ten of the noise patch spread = 4.0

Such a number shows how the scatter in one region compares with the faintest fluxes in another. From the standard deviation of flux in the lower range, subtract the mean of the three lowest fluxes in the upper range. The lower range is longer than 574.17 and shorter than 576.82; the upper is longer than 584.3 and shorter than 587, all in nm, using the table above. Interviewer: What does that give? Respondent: -22.4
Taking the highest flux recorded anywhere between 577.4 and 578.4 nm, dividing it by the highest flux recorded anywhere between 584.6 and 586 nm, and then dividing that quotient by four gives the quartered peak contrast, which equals 0.23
